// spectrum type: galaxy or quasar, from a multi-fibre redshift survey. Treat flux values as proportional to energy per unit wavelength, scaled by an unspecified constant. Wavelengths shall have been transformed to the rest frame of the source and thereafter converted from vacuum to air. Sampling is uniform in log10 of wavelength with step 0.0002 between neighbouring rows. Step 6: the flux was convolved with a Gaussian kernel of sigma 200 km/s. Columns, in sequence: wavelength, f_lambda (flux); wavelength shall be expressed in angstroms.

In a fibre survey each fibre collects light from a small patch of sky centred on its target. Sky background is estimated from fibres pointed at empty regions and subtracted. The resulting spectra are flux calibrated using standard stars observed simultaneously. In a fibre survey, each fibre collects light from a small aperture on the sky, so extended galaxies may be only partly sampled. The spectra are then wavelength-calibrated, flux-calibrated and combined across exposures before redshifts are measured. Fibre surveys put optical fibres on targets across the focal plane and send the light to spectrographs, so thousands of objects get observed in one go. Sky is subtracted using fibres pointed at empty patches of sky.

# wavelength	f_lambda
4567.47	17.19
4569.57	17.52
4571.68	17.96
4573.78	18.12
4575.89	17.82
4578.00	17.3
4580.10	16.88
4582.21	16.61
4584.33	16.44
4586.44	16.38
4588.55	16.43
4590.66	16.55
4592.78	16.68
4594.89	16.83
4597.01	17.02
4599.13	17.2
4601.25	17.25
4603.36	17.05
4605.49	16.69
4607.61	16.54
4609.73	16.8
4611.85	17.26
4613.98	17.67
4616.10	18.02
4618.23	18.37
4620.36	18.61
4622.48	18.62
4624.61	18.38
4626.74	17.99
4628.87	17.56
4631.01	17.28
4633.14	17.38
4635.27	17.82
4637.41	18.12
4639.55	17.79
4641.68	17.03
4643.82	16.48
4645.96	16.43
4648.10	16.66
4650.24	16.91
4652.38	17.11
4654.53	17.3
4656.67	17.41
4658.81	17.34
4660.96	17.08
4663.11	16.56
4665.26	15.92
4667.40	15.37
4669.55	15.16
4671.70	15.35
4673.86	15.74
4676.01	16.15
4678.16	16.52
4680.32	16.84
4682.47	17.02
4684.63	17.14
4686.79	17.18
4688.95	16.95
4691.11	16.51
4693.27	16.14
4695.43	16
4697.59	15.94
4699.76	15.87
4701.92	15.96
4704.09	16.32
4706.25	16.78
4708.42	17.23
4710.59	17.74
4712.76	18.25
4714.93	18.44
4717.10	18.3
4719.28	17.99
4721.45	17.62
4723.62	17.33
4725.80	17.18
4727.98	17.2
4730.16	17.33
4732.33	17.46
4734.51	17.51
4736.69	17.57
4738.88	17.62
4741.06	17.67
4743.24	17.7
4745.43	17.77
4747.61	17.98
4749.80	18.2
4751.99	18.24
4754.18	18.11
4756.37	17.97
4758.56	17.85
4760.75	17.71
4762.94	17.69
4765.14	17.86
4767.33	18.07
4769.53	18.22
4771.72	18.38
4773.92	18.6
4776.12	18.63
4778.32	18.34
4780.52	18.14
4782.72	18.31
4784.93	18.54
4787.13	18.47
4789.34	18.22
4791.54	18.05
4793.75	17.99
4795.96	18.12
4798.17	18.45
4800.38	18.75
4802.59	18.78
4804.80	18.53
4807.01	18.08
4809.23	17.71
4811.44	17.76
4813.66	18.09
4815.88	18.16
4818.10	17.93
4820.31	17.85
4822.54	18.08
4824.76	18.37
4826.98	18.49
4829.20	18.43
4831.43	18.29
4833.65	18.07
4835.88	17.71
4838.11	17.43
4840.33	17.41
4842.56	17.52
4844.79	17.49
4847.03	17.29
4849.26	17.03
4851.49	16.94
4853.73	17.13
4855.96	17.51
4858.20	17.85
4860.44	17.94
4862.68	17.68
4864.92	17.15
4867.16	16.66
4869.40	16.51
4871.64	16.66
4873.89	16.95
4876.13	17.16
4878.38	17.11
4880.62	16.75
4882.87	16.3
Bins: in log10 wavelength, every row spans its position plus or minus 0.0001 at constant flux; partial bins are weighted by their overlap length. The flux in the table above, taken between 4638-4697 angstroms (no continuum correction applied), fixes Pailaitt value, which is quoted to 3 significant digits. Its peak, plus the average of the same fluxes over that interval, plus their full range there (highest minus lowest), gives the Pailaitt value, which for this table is 37.0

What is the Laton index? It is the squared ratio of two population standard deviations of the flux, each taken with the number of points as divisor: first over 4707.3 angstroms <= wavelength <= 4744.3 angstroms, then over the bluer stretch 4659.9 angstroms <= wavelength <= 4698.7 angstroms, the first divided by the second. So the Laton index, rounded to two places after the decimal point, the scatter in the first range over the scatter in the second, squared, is 0.35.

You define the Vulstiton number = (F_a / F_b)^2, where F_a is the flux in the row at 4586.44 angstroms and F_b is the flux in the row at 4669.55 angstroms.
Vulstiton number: 1.2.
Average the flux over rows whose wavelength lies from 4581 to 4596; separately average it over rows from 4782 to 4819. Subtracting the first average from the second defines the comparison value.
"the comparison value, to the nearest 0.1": 1.7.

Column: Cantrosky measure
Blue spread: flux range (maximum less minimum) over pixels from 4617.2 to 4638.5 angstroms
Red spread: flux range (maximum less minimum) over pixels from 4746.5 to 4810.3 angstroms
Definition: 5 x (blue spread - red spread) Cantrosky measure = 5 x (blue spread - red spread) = 1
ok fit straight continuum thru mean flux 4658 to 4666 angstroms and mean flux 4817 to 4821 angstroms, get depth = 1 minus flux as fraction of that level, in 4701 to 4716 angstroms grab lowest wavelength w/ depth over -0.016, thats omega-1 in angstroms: 4701.92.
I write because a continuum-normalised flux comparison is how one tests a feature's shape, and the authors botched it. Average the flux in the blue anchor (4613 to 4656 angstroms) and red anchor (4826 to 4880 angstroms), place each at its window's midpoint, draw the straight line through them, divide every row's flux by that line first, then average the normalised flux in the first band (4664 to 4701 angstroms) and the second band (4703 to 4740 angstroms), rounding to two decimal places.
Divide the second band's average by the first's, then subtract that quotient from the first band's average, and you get -0.16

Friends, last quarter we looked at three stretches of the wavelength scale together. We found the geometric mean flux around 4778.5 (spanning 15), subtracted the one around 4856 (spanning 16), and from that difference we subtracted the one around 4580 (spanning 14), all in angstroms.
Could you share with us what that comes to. -16.1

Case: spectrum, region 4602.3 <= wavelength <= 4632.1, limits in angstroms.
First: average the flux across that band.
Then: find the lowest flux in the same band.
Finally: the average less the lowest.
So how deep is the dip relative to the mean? 1.1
